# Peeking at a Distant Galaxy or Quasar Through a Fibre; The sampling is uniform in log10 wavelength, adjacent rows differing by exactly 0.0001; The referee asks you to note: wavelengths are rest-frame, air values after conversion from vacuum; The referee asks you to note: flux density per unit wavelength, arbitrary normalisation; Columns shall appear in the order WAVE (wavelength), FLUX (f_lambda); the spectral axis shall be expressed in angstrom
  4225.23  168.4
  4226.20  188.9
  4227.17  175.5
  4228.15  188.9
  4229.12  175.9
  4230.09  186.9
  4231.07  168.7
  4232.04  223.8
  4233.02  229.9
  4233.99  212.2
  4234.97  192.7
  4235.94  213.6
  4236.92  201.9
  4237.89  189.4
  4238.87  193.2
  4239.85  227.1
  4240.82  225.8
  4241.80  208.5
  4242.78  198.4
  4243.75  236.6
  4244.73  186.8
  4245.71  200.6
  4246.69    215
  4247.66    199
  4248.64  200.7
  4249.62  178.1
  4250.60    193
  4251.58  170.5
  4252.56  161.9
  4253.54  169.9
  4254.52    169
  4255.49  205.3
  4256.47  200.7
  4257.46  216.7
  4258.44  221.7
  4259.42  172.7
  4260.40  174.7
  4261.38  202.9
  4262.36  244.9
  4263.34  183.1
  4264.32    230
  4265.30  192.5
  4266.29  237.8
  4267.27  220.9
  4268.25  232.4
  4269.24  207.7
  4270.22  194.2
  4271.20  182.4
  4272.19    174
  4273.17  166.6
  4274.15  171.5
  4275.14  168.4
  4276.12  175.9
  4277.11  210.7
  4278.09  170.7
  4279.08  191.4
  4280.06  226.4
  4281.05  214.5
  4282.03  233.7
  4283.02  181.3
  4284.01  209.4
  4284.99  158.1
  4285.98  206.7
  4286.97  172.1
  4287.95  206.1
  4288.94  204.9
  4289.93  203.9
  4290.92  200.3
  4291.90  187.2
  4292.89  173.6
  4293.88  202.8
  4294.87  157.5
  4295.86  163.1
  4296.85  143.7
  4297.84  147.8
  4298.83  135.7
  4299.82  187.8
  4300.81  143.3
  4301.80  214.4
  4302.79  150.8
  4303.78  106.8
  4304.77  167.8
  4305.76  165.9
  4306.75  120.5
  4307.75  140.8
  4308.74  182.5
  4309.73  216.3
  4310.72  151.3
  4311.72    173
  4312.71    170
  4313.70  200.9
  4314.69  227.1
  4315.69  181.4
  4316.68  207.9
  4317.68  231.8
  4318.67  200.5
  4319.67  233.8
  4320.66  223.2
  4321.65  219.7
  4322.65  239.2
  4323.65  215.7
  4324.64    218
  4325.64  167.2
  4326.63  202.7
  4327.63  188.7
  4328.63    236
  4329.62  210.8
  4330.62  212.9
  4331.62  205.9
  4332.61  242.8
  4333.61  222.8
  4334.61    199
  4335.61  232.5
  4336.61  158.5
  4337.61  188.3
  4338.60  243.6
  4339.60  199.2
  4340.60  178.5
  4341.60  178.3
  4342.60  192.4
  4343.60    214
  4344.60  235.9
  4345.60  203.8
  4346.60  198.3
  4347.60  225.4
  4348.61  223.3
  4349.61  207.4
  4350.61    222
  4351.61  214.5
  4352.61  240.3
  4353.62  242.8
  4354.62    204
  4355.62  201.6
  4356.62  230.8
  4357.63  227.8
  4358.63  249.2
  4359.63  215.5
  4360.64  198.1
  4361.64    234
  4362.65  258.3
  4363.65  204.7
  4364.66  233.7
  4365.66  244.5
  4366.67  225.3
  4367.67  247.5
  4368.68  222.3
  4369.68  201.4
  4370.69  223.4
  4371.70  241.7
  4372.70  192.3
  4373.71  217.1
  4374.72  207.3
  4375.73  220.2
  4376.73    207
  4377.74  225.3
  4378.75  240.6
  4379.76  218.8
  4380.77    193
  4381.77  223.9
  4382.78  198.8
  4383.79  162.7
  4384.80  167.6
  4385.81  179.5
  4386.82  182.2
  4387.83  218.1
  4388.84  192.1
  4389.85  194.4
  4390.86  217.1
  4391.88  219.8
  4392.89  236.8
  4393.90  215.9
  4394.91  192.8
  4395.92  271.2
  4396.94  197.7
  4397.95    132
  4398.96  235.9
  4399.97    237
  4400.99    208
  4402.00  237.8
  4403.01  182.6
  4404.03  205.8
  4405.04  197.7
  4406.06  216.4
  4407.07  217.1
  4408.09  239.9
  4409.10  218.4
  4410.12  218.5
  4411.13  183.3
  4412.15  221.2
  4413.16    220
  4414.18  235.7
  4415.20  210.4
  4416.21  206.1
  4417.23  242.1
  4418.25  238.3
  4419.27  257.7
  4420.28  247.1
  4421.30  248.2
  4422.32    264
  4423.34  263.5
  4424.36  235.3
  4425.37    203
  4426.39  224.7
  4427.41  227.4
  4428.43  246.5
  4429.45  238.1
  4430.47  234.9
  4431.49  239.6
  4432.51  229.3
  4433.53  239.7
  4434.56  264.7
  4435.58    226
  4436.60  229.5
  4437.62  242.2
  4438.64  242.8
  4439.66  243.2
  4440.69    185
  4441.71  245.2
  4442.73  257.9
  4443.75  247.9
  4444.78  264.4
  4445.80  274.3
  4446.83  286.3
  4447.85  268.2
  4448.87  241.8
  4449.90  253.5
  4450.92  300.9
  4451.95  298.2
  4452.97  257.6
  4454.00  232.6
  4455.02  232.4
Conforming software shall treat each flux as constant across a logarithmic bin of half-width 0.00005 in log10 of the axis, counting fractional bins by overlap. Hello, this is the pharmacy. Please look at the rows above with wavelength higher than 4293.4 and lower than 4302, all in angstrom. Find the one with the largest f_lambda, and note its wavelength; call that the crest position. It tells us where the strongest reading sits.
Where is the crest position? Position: 4301.80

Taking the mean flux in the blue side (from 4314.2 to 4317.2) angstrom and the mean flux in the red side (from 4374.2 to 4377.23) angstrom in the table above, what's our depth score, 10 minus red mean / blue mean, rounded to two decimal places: 8.97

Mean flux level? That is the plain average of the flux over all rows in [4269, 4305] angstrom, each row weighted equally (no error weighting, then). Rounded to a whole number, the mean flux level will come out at 181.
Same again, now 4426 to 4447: 242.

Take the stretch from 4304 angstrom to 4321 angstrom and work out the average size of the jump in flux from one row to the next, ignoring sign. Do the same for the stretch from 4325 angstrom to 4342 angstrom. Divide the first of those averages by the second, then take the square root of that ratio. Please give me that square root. 0.99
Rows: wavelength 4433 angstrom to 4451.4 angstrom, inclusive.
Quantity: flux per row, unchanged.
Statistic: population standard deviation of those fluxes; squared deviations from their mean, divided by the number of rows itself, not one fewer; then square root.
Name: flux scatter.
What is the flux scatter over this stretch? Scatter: 24.6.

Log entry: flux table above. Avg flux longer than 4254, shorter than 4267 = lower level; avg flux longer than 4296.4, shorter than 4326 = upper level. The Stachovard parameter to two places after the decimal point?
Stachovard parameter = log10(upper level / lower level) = -0.05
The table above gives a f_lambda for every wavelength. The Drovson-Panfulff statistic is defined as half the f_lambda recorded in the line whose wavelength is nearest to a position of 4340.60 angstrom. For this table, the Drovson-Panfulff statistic 89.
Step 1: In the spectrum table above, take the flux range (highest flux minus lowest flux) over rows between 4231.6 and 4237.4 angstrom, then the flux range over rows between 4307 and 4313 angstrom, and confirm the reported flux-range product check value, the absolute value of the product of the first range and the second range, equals 2809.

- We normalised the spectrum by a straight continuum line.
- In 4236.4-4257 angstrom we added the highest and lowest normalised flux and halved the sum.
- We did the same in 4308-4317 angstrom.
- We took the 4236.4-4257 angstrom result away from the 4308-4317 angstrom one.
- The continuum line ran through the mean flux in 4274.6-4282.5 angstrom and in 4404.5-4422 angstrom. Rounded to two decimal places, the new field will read -0.11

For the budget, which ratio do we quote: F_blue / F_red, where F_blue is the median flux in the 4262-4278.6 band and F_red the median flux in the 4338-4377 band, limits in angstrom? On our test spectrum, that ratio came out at 0.87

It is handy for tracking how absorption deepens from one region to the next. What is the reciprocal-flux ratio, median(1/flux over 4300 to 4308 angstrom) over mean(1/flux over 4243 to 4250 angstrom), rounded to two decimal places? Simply 1.37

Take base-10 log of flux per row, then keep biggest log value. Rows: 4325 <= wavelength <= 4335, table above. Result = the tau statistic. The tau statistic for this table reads 2.39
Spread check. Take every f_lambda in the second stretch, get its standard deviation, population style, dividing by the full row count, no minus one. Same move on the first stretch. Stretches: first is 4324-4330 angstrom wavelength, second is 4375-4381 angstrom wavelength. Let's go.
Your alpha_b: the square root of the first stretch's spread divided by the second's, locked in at 1.21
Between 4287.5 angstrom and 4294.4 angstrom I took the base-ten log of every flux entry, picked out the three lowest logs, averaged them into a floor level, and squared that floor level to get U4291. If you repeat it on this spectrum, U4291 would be 5.2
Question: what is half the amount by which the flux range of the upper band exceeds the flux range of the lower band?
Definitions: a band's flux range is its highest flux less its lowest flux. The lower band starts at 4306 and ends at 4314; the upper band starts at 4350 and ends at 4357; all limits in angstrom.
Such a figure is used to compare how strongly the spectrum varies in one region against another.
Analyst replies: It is -27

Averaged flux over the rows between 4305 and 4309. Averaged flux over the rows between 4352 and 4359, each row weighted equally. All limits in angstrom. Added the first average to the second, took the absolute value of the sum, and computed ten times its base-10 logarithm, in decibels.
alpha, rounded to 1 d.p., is 25.8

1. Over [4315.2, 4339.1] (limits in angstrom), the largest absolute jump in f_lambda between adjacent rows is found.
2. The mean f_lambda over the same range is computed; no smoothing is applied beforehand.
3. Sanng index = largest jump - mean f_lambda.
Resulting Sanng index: -138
